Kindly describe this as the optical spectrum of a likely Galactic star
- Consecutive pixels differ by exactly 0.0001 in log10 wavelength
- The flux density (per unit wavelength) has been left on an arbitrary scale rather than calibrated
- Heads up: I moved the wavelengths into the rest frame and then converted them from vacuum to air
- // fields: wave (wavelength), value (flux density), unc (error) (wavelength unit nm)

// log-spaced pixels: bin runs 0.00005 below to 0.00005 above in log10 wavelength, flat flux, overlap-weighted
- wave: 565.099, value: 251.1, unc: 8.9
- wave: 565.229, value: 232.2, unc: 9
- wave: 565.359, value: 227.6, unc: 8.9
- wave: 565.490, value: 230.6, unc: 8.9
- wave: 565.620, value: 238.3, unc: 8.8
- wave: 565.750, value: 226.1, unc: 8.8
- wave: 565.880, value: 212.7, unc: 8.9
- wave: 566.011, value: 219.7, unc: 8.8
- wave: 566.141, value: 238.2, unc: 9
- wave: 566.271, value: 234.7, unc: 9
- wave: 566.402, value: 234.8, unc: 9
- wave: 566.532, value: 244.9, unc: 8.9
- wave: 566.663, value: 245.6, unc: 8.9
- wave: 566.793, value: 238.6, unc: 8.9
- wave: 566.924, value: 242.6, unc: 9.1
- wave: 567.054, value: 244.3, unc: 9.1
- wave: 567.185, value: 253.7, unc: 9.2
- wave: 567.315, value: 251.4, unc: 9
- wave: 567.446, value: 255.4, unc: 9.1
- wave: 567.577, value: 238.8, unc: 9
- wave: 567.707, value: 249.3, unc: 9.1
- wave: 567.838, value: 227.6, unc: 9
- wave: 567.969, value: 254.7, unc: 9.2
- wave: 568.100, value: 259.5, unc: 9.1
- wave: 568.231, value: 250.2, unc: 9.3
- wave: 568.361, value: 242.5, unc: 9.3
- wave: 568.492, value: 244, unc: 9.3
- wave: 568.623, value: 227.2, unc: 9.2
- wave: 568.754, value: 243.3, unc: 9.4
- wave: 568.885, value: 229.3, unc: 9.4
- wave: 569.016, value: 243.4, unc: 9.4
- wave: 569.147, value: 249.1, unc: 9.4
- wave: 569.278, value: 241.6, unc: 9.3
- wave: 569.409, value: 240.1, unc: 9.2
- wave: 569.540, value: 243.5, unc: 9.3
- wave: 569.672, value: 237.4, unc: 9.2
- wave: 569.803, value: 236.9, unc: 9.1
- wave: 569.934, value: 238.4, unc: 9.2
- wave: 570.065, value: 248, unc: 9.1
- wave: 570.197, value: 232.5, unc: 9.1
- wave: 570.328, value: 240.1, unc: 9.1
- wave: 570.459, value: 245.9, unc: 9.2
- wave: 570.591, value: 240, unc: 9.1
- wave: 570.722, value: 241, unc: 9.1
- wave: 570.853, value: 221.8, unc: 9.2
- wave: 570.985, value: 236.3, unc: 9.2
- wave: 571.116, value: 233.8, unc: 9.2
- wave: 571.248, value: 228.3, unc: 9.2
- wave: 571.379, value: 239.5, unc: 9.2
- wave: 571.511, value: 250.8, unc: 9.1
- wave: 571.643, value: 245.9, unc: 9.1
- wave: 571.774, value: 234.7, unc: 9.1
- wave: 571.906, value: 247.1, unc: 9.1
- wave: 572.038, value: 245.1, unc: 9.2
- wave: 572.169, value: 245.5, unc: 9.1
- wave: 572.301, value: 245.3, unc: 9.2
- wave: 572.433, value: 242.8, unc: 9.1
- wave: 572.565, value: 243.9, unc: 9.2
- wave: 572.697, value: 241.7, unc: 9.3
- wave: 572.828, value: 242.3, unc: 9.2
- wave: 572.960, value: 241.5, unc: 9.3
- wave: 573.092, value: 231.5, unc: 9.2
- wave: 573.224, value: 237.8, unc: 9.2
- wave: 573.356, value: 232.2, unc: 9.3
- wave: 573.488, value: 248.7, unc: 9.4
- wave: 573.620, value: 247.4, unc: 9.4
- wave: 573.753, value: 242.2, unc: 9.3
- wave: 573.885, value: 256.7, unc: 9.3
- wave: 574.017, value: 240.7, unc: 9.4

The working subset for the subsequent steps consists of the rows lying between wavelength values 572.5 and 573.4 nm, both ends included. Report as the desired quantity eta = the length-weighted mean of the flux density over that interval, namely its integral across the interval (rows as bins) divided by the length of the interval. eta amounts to 239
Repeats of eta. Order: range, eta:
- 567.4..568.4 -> 247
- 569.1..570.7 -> 241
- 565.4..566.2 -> 227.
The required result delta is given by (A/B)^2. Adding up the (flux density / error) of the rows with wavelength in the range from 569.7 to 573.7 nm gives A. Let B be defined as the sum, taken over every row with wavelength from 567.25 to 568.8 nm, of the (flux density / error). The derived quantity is 6.0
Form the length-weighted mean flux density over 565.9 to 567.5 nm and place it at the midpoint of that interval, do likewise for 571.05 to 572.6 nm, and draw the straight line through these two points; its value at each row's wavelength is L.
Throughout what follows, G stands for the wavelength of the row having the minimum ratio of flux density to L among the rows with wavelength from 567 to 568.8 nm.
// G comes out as 568.623 nm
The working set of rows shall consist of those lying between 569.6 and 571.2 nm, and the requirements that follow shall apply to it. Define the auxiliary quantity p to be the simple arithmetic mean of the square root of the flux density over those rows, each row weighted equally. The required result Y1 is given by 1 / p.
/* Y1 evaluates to 0.0649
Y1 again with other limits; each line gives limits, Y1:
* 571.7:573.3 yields 0.0643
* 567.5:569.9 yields 0.0643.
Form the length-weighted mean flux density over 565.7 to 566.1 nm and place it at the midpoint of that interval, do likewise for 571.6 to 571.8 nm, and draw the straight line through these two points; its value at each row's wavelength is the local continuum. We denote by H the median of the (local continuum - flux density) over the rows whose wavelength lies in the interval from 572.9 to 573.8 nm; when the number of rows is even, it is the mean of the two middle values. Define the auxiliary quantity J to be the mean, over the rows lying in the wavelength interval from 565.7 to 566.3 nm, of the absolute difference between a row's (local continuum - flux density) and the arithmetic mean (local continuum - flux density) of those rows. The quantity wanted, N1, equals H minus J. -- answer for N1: -1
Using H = 7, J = 7.9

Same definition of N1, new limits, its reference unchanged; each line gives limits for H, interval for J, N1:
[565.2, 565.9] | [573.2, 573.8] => -15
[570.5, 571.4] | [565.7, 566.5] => -5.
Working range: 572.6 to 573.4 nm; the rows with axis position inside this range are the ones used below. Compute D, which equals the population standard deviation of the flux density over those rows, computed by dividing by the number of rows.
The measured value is 4.5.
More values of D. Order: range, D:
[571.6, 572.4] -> 4.2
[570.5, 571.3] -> 6.7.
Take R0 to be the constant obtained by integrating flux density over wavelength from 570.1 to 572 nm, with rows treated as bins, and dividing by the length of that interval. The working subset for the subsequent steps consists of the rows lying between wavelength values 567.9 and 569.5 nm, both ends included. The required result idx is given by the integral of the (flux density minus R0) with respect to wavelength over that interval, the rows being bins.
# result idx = 8.2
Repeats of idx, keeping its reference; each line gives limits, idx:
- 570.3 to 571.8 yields -0.5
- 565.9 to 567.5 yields 4.0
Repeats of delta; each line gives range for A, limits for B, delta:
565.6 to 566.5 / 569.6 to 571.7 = 0.2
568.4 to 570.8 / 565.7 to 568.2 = 0.9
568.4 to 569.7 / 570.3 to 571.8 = 0.7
